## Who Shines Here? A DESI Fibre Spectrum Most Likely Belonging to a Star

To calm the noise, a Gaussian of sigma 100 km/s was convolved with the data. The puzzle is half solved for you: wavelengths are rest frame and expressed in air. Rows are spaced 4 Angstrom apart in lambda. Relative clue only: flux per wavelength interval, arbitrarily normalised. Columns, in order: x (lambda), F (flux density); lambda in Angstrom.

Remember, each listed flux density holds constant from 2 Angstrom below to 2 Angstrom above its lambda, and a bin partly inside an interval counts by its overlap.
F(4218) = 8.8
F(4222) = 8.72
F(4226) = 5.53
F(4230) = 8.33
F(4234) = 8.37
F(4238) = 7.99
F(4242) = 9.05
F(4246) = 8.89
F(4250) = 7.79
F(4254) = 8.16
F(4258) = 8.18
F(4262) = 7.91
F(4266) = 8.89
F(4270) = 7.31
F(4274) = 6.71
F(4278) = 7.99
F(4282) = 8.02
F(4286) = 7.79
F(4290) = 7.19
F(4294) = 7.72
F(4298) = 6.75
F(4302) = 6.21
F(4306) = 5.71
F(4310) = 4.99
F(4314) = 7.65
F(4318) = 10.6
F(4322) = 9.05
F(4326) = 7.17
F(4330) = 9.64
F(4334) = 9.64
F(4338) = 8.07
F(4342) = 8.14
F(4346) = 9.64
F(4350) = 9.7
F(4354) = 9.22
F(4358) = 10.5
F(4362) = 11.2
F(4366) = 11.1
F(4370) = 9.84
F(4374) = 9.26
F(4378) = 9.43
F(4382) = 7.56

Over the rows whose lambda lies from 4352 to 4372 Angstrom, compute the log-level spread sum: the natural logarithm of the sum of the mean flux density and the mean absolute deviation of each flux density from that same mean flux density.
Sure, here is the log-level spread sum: 2.40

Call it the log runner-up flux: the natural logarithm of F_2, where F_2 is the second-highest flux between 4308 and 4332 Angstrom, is 2.27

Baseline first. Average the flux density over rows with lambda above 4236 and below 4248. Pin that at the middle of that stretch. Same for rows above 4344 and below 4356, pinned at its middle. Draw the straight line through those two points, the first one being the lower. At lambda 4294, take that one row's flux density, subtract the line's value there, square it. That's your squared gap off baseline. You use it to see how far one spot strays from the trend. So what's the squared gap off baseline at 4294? 1.8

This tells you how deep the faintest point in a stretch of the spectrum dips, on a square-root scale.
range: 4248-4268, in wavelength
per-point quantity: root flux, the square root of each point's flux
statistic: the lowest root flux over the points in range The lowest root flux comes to 2.79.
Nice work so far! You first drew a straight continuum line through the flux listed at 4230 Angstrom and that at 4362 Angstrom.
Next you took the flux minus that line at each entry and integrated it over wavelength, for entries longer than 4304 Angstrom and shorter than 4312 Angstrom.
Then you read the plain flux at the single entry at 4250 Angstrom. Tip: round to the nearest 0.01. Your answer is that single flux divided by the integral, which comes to -0.21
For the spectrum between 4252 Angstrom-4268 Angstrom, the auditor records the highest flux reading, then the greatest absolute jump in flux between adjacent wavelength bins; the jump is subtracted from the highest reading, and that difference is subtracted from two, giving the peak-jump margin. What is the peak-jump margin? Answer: -5.9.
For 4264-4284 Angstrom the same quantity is -5.3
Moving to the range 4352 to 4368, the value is -7.9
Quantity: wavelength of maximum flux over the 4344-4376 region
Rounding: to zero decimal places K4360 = 4362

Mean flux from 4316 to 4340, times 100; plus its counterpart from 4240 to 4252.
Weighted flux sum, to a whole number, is 911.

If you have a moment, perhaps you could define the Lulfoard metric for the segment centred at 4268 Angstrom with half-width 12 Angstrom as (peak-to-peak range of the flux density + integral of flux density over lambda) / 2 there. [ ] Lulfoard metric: 95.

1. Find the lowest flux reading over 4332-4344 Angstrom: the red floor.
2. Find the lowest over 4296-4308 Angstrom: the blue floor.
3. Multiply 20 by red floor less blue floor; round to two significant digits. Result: 47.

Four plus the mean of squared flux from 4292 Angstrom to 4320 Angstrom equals 57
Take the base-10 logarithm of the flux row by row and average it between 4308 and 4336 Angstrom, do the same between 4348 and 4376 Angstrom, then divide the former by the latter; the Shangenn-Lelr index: 0.909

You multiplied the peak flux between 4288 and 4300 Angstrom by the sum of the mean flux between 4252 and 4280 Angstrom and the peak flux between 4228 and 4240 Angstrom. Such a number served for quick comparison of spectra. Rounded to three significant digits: 125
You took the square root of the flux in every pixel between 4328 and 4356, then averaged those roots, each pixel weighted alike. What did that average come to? 3.02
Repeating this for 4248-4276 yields 2.80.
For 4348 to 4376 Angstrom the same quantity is 3.18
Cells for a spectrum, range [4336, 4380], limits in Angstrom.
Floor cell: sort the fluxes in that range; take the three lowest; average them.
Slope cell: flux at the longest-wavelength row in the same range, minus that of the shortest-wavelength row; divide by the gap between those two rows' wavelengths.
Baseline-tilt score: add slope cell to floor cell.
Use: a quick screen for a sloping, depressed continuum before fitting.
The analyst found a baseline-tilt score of 8.5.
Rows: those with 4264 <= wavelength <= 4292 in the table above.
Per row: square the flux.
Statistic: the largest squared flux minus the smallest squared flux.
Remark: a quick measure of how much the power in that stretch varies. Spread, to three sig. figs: 34.0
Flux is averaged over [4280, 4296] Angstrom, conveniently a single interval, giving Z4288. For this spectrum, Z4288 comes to 7.7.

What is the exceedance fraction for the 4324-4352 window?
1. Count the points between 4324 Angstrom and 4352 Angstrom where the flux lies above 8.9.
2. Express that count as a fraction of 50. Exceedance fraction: 0.080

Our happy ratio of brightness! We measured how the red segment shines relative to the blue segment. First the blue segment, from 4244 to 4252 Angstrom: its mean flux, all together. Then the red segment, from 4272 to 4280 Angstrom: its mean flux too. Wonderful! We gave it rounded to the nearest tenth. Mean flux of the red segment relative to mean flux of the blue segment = 0.9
